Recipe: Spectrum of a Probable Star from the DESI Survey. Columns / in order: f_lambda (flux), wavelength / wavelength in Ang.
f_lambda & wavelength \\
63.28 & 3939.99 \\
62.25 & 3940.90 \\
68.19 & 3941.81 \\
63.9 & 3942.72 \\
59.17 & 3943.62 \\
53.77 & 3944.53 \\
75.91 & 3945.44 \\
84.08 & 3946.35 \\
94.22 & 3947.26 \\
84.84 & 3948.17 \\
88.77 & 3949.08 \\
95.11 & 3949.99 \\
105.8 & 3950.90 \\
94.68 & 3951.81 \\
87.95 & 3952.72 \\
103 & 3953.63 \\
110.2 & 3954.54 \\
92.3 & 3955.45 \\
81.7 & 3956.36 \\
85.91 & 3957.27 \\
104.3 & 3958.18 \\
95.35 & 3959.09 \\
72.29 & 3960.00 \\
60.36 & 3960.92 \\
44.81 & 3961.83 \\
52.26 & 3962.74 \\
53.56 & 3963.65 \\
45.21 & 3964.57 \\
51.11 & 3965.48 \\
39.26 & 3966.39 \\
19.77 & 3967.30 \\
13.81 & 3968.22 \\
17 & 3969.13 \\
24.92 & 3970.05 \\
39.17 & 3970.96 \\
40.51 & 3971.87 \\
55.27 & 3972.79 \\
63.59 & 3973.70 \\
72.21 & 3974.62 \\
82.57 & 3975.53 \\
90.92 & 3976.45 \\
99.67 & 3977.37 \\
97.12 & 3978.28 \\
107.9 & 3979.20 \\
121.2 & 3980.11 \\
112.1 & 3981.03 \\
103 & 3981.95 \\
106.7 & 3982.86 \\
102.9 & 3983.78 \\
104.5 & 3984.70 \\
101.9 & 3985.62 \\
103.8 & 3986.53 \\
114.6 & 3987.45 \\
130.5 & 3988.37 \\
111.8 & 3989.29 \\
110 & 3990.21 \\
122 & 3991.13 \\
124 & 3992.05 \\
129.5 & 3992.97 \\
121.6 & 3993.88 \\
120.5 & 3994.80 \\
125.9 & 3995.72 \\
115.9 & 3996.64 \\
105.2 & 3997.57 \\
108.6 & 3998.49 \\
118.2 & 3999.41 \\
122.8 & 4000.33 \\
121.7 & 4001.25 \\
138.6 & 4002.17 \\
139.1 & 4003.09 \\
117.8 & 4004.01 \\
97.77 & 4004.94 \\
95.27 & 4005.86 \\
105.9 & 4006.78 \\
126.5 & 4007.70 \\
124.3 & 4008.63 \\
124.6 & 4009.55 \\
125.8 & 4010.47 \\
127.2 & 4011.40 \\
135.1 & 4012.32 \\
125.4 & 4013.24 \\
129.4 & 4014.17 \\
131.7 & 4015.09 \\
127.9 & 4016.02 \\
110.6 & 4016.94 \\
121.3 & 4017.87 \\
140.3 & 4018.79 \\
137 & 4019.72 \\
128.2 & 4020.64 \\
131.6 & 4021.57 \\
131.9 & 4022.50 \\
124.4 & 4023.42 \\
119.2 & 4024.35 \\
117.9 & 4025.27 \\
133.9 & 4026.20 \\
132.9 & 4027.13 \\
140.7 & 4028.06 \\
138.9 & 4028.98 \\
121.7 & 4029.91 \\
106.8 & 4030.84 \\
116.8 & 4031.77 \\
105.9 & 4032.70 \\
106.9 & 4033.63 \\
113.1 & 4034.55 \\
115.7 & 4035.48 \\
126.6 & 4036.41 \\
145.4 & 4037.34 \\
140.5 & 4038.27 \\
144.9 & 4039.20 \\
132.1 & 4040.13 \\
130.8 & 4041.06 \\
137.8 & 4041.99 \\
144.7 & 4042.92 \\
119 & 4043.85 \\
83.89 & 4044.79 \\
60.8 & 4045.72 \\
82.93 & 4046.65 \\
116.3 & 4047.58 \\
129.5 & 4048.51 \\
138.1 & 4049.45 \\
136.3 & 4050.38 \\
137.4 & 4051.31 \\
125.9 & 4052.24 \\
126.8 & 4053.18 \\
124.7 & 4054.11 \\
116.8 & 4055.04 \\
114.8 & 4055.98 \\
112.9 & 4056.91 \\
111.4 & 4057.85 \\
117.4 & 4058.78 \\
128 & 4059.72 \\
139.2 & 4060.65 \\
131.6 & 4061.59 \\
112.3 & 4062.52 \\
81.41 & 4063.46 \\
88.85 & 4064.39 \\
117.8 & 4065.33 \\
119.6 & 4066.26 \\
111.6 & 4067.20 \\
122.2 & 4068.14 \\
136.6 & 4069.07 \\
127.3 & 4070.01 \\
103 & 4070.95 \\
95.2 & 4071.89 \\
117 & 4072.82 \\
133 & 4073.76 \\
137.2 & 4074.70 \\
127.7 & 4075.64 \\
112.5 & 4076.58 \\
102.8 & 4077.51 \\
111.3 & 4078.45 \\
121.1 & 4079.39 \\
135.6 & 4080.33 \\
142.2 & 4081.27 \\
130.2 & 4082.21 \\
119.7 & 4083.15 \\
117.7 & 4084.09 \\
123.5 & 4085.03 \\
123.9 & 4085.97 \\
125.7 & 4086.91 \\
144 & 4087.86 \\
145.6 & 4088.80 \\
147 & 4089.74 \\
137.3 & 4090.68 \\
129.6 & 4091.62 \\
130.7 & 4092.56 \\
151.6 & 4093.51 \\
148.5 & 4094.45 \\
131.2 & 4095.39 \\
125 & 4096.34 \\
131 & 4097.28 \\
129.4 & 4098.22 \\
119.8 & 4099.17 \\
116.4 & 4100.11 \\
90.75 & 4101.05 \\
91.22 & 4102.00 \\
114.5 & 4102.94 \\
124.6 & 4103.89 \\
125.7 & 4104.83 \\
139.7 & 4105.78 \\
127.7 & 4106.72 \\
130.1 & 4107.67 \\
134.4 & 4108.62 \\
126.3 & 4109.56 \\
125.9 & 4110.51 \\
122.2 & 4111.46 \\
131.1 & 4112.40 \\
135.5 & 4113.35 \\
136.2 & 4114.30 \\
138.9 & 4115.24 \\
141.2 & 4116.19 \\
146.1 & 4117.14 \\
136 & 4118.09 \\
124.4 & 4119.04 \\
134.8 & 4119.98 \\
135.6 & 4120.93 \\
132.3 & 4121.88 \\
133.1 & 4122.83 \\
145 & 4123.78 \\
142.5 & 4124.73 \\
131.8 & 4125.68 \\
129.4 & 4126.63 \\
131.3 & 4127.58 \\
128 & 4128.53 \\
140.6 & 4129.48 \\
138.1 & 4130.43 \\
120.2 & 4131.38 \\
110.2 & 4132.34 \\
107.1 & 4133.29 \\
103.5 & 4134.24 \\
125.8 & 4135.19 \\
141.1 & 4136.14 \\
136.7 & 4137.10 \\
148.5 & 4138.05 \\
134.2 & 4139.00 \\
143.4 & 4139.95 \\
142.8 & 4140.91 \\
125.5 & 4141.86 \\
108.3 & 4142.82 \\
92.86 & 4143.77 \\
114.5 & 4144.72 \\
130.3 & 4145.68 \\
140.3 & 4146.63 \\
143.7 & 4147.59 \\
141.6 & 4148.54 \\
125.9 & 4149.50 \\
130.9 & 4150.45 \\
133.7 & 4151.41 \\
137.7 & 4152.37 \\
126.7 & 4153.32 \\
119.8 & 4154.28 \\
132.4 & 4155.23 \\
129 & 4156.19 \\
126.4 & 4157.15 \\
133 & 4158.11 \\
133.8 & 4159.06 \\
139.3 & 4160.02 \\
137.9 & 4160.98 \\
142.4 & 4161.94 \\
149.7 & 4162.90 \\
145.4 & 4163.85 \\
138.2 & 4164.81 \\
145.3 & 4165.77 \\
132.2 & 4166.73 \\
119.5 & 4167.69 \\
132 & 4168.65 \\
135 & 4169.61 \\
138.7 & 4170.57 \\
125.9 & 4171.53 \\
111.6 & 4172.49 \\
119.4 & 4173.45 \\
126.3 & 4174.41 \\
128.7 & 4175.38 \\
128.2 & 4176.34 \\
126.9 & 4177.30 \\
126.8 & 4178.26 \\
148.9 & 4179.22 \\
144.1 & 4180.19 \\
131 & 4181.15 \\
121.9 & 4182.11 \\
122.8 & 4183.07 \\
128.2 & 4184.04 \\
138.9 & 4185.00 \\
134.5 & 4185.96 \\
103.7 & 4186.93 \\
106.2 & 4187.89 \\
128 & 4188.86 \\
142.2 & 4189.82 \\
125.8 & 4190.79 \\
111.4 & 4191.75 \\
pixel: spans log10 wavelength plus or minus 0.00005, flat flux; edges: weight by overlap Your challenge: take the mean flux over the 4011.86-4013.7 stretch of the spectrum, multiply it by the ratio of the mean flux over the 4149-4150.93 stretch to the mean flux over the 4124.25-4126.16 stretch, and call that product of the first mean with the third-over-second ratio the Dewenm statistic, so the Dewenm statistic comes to 122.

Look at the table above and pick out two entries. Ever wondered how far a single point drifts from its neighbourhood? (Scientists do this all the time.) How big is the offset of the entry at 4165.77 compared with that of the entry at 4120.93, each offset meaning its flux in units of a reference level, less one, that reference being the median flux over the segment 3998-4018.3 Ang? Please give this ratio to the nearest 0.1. 1.9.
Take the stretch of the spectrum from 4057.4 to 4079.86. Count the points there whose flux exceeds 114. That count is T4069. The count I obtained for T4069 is 14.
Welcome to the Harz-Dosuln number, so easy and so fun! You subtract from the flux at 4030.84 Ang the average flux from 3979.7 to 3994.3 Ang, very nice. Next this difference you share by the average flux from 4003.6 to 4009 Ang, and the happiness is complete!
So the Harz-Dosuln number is -0.06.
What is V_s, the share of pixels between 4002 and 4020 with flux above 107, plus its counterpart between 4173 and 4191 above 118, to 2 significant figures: 1.7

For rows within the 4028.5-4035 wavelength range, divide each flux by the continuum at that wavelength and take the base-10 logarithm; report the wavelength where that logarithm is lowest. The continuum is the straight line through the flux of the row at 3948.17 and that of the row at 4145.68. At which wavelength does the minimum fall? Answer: 4032.70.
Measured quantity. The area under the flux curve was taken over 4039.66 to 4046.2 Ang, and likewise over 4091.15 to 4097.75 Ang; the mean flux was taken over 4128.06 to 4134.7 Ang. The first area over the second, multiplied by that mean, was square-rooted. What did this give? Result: 10.1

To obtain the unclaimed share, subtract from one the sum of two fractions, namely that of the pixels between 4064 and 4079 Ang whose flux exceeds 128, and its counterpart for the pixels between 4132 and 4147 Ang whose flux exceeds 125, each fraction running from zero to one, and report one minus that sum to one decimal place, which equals 0.2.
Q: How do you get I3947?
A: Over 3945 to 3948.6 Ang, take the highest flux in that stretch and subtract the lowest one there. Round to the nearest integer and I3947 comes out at 18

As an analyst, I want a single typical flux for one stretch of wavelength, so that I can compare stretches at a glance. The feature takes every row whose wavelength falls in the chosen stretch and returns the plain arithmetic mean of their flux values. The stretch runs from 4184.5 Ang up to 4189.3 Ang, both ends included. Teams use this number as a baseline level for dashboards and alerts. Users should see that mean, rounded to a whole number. 122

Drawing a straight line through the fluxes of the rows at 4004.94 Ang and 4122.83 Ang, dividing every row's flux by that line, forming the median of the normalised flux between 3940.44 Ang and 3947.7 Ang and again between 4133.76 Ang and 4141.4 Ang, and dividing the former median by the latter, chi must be 0.83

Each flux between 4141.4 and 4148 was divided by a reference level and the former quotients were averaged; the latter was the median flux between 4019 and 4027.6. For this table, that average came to 0.93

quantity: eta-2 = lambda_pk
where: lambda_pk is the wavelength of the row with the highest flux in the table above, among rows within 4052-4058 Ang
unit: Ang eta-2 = 4053.18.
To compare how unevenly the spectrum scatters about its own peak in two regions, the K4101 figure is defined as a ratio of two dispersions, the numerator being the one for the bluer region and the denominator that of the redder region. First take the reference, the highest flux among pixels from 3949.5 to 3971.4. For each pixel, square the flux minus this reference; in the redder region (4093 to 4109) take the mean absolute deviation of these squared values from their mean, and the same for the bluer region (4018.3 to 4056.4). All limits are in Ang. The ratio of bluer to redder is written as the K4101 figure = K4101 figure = 1.1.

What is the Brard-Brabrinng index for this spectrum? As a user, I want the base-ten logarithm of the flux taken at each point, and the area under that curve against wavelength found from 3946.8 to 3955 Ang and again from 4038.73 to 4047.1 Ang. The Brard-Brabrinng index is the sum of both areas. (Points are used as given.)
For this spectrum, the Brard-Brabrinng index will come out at 33.3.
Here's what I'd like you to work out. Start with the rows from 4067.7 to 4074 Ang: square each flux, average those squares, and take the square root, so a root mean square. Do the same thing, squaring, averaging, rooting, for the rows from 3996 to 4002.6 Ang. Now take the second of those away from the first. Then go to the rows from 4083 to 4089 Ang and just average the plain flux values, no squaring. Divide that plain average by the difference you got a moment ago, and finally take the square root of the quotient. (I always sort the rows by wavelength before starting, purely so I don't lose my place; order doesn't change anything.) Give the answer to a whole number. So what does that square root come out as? 12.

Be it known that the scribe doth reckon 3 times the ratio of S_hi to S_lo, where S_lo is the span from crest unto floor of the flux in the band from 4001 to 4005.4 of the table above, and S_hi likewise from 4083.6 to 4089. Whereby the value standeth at 2.0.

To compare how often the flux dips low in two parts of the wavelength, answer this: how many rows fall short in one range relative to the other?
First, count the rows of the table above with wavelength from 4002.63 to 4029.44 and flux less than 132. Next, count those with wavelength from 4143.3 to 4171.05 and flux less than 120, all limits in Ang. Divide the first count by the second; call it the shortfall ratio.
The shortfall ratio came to 5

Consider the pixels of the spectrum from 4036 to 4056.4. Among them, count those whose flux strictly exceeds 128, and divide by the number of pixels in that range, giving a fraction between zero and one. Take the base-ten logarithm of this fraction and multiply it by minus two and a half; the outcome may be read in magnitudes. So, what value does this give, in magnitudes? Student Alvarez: 0.75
